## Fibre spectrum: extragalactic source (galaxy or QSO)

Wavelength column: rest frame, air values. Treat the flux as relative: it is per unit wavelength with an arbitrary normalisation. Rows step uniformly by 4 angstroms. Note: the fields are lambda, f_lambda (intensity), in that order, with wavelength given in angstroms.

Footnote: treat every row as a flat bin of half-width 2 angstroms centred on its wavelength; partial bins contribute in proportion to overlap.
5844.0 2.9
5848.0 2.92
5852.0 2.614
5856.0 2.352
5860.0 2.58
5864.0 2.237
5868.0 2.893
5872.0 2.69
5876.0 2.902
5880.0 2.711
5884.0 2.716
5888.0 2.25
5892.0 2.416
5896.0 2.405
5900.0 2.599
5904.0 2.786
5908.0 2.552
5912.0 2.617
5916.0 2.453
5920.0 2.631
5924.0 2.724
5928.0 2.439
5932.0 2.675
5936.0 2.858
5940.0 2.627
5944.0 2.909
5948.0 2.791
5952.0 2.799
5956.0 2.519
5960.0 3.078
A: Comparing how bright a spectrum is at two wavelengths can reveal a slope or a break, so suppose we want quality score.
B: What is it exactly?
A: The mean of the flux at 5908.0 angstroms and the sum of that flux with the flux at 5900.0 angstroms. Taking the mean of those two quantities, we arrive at 3.9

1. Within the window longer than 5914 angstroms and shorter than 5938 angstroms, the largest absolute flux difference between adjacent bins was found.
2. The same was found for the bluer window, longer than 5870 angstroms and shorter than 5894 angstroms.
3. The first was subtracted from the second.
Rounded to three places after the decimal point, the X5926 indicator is 0.181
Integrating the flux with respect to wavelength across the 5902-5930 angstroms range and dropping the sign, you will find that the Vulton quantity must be 72.8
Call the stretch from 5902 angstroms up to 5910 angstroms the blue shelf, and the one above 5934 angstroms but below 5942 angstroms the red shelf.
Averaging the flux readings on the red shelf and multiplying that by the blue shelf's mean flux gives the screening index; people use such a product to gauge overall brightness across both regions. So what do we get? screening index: 7.3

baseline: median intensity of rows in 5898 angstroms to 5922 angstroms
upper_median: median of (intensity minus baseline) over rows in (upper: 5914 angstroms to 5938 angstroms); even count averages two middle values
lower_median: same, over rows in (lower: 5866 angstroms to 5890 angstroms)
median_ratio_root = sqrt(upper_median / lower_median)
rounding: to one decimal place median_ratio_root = 0.7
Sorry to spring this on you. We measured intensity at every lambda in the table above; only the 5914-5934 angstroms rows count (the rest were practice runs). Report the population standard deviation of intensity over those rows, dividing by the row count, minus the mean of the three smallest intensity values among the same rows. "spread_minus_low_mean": -2.39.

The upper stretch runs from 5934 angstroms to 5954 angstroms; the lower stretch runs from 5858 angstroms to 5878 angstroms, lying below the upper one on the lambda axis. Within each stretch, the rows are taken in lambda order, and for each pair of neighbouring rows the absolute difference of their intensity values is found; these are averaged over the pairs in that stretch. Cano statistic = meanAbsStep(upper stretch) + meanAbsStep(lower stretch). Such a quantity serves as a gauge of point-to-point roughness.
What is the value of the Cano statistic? 0.51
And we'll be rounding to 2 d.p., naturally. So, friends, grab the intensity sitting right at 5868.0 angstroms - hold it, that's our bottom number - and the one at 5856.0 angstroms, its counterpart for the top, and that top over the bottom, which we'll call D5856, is 0.81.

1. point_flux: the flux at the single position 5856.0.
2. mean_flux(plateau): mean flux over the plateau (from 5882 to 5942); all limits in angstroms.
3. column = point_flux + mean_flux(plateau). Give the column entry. 4.94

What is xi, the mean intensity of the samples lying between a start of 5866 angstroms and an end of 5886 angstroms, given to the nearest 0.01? 2.78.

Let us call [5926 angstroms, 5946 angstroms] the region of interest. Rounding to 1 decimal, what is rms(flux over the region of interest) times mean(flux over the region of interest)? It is 7.3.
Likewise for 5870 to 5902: 6.7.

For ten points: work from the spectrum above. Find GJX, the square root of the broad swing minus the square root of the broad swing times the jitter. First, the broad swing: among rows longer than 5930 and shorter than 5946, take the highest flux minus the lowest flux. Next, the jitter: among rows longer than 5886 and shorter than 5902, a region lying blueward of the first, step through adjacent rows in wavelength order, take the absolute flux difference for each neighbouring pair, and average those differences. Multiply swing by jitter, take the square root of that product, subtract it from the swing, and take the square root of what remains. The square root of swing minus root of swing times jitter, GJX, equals 0.309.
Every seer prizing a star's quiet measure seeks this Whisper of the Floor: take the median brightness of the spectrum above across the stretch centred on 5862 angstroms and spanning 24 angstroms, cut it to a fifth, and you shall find 0.519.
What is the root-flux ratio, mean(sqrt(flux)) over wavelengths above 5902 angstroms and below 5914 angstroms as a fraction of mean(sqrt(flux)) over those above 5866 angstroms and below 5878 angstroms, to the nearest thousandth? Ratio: 0.968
